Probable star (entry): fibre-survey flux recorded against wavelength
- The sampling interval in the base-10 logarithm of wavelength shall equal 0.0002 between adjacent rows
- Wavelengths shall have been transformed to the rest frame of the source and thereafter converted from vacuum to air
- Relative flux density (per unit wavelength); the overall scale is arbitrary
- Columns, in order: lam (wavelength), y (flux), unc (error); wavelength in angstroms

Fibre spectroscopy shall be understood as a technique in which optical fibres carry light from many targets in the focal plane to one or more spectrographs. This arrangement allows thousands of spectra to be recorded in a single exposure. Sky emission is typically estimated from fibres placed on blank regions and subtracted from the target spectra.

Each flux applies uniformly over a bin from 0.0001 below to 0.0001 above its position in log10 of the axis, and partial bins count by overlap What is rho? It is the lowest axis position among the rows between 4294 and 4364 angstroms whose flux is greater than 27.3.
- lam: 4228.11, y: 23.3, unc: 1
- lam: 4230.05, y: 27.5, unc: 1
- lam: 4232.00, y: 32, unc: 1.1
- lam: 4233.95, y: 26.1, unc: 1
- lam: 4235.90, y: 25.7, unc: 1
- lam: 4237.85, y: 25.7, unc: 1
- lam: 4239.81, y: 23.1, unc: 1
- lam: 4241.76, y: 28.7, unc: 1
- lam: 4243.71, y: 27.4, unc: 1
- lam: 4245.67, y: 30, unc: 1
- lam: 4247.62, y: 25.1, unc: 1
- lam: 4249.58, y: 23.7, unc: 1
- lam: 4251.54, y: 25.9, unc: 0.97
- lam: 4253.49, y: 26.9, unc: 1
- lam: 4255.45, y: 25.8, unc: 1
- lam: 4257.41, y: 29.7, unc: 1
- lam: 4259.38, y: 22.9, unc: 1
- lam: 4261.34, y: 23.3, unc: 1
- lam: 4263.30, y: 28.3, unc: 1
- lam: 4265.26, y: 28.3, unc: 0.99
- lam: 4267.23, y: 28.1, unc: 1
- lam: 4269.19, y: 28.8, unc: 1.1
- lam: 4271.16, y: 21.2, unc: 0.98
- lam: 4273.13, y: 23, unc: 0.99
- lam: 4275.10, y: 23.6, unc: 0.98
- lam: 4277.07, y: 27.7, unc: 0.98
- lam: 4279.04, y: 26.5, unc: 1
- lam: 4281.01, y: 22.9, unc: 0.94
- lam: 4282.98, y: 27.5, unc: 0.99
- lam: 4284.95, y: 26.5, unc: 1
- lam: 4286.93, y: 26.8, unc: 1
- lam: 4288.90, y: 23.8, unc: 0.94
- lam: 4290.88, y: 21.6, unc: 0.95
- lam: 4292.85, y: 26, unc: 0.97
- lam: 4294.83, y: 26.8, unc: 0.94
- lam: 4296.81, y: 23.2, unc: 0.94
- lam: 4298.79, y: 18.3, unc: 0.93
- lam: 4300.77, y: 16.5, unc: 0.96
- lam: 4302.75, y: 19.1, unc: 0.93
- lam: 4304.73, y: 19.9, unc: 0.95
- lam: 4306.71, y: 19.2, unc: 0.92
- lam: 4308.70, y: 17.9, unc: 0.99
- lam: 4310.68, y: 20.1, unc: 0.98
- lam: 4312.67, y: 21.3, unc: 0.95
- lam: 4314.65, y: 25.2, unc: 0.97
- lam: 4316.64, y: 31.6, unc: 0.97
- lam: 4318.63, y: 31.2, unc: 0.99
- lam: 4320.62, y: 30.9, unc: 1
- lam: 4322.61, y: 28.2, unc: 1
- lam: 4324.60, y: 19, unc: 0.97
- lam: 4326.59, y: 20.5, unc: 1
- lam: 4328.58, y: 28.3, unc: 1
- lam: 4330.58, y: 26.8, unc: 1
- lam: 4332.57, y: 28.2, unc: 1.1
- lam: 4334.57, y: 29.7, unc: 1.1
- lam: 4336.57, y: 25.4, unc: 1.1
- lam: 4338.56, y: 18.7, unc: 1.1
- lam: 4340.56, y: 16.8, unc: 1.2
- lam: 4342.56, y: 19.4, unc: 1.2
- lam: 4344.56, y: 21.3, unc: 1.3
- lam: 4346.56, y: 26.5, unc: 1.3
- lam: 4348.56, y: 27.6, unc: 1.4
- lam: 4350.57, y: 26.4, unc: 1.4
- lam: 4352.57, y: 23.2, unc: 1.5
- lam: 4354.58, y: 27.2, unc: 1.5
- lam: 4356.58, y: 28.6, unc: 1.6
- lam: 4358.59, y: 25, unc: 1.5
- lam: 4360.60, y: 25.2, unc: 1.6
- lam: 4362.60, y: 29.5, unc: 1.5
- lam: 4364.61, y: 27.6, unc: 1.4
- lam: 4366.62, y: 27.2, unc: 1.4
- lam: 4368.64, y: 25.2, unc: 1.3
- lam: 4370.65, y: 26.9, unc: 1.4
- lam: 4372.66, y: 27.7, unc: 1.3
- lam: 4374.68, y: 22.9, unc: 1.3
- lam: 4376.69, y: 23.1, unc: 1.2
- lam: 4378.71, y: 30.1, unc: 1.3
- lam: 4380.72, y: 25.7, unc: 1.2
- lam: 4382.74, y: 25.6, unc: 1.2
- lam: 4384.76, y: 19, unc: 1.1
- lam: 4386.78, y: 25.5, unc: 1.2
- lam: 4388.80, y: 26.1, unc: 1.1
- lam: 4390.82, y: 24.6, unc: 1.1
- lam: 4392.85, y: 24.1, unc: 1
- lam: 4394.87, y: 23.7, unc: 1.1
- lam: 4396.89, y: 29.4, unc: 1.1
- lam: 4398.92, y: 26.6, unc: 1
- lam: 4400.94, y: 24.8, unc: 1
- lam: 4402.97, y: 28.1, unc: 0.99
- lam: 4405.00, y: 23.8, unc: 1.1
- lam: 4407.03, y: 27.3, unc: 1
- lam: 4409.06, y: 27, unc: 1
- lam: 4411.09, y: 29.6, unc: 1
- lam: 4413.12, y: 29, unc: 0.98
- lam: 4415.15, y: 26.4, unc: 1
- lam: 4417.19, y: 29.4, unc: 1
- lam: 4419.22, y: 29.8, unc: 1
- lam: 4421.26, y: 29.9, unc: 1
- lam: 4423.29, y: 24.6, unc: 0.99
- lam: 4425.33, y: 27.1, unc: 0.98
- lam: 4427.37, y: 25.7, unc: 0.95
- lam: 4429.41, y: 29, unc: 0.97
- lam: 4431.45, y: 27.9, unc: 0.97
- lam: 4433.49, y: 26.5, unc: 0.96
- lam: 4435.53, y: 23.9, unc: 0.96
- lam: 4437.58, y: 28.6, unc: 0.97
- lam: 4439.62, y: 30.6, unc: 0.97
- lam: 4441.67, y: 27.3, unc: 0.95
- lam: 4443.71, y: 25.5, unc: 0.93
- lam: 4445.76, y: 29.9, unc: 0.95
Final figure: 4316.64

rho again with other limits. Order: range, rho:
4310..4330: 4316.64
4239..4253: 4241.76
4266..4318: 4267.23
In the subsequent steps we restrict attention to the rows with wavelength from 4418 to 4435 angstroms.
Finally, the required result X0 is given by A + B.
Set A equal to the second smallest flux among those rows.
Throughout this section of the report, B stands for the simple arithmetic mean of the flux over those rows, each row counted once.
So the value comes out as 53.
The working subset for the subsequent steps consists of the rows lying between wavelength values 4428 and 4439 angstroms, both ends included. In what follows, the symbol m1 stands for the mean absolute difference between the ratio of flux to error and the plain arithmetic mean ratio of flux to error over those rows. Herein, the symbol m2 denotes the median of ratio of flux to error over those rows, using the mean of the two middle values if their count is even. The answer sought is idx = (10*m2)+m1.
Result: 289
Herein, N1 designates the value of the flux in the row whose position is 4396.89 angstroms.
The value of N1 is 29.4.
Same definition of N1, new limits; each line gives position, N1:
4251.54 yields 25.9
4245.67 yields 30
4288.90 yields 23.8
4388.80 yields 26.1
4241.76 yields 28.7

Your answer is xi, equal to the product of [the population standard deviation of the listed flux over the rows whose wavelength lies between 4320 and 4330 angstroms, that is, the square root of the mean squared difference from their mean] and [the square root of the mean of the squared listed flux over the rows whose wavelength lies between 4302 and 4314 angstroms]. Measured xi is 93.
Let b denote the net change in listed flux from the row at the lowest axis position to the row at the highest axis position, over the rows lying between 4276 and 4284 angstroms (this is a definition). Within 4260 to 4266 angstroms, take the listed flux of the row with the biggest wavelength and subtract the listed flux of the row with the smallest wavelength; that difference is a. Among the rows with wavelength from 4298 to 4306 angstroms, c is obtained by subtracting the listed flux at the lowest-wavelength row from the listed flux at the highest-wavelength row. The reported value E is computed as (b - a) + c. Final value -3.6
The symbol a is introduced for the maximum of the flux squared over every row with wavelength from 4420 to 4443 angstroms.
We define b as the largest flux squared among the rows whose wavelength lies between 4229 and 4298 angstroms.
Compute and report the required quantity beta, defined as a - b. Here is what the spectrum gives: -88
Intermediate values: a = 936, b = 1024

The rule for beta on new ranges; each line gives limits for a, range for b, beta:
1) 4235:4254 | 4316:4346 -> -99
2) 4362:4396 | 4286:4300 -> 188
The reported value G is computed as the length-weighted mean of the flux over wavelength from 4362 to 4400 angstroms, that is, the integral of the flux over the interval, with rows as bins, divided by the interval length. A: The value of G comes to 25.8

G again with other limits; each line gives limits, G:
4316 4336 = 27.3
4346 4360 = 26.3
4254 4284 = 25.9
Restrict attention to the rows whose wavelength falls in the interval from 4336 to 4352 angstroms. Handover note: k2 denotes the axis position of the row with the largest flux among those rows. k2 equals 4348.56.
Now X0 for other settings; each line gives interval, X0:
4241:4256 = 52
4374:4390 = 48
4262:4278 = 49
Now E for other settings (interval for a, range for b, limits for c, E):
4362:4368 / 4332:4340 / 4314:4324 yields -4.2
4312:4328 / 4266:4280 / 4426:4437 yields -2.6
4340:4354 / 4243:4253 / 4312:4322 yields 1.7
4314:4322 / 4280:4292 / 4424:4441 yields -3.5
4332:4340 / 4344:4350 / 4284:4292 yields 10.9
